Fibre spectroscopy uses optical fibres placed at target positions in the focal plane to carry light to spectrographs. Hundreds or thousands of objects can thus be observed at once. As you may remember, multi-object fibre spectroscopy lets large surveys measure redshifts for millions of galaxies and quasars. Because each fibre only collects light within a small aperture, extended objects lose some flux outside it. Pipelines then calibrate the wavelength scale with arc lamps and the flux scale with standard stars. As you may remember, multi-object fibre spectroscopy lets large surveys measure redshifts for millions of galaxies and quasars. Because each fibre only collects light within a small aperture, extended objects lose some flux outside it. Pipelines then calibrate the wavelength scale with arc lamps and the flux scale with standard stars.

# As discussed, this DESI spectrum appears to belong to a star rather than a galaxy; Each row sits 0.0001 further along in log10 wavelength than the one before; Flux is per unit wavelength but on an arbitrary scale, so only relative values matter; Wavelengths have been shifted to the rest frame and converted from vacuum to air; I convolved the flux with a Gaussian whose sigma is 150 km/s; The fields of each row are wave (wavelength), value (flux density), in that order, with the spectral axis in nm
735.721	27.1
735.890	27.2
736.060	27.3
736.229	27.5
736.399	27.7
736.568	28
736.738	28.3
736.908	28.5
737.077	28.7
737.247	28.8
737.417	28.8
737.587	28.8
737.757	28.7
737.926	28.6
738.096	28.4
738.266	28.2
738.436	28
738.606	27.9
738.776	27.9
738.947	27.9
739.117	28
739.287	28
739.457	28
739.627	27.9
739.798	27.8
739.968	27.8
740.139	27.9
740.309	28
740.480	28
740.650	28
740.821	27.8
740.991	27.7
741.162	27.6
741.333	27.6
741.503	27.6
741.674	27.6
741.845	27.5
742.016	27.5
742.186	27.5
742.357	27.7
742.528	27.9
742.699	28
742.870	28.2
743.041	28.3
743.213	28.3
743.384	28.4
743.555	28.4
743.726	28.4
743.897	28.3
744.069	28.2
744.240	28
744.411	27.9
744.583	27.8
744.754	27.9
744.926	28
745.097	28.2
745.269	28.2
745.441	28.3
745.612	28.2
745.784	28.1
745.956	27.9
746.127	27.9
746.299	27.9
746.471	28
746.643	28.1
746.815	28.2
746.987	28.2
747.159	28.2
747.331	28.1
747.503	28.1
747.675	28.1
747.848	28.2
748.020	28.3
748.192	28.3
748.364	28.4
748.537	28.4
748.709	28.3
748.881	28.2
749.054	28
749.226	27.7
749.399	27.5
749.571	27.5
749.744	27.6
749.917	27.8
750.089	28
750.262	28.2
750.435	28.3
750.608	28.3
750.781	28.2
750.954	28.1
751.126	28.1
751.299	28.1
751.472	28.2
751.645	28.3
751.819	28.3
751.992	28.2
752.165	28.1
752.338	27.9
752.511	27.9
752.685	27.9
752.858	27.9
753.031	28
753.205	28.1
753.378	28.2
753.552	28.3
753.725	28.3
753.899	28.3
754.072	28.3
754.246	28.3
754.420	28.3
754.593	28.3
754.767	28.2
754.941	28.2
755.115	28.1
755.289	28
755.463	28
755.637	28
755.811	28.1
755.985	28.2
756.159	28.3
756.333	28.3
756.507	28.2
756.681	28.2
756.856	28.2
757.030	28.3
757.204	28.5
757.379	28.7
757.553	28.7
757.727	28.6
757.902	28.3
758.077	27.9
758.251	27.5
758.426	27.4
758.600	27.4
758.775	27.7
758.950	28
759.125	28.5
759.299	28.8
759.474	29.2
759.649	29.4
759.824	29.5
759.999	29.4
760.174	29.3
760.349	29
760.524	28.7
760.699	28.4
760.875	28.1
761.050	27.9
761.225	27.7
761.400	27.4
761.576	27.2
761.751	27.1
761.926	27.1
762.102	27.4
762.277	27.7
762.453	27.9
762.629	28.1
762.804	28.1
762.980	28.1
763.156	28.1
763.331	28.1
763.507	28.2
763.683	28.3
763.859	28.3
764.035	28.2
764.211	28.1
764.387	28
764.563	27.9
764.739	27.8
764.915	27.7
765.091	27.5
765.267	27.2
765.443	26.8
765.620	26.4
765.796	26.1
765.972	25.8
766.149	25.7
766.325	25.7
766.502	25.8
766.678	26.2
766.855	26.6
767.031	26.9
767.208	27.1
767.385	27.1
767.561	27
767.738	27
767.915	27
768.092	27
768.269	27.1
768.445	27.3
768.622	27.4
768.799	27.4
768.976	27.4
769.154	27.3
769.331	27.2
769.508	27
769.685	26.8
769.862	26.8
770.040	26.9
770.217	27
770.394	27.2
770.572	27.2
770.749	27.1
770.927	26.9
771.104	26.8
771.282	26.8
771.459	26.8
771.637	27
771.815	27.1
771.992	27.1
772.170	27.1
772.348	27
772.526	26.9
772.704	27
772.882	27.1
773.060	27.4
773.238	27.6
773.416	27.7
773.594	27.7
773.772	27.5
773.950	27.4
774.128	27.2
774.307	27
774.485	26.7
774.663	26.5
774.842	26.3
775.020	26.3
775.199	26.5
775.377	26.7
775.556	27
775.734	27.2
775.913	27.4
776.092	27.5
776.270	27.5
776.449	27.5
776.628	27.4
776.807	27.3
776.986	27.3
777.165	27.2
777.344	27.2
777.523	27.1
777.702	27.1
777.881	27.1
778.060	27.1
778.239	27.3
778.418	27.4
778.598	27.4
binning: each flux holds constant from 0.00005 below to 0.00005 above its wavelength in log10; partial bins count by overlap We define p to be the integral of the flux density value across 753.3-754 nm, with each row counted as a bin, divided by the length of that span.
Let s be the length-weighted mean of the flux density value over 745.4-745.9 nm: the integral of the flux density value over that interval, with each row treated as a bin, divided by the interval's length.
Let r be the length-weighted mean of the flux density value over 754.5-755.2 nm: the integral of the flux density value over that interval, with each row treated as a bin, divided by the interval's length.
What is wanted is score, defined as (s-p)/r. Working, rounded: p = 28.3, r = 28.2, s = 28.2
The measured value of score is 0.00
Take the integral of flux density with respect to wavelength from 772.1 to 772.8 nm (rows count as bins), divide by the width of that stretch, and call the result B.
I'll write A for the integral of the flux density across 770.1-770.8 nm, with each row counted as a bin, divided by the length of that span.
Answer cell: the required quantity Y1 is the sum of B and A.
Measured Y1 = 54.1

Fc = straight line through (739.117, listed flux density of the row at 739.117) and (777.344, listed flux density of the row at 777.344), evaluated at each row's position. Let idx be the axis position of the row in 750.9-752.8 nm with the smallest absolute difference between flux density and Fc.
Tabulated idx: 752.338 nm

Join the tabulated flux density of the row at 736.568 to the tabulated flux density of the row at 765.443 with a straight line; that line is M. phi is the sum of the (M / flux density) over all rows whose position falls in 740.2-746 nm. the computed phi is 34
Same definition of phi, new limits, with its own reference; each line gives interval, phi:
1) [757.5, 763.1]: 31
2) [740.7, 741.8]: 6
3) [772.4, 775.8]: 19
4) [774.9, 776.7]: 10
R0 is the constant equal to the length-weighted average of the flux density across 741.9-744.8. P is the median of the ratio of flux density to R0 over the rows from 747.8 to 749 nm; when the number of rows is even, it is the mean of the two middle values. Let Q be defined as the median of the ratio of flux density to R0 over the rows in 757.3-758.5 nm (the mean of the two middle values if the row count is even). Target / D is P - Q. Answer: 0.00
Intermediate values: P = 1.01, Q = 1.01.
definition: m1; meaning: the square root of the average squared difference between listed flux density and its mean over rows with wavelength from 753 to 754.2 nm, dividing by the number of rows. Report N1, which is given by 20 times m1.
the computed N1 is 2.2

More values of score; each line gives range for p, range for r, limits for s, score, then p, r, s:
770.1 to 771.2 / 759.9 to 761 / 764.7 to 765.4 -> 0.02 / 27.0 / 28.8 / 27.5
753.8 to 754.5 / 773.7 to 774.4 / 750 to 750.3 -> -0.01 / 28.3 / 27.3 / 28.1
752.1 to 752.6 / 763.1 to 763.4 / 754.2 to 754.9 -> 0.01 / 27.9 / 28.2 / 28.3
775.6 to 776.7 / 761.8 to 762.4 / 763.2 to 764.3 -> 0.03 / 27.4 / 27.4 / 28.2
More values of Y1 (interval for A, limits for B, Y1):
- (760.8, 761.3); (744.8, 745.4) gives 56.0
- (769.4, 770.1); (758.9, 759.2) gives 55.1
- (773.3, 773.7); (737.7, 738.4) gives 56.2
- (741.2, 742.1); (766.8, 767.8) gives 54.5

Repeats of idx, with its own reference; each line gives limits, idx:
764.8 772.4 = 768.622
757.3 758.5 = 758.251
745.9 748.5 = 745.956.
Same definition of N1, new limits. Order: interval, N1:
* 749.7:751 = 4.7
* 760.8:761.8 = 7.3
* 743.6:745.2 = 3.9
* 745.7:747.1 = 2.4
